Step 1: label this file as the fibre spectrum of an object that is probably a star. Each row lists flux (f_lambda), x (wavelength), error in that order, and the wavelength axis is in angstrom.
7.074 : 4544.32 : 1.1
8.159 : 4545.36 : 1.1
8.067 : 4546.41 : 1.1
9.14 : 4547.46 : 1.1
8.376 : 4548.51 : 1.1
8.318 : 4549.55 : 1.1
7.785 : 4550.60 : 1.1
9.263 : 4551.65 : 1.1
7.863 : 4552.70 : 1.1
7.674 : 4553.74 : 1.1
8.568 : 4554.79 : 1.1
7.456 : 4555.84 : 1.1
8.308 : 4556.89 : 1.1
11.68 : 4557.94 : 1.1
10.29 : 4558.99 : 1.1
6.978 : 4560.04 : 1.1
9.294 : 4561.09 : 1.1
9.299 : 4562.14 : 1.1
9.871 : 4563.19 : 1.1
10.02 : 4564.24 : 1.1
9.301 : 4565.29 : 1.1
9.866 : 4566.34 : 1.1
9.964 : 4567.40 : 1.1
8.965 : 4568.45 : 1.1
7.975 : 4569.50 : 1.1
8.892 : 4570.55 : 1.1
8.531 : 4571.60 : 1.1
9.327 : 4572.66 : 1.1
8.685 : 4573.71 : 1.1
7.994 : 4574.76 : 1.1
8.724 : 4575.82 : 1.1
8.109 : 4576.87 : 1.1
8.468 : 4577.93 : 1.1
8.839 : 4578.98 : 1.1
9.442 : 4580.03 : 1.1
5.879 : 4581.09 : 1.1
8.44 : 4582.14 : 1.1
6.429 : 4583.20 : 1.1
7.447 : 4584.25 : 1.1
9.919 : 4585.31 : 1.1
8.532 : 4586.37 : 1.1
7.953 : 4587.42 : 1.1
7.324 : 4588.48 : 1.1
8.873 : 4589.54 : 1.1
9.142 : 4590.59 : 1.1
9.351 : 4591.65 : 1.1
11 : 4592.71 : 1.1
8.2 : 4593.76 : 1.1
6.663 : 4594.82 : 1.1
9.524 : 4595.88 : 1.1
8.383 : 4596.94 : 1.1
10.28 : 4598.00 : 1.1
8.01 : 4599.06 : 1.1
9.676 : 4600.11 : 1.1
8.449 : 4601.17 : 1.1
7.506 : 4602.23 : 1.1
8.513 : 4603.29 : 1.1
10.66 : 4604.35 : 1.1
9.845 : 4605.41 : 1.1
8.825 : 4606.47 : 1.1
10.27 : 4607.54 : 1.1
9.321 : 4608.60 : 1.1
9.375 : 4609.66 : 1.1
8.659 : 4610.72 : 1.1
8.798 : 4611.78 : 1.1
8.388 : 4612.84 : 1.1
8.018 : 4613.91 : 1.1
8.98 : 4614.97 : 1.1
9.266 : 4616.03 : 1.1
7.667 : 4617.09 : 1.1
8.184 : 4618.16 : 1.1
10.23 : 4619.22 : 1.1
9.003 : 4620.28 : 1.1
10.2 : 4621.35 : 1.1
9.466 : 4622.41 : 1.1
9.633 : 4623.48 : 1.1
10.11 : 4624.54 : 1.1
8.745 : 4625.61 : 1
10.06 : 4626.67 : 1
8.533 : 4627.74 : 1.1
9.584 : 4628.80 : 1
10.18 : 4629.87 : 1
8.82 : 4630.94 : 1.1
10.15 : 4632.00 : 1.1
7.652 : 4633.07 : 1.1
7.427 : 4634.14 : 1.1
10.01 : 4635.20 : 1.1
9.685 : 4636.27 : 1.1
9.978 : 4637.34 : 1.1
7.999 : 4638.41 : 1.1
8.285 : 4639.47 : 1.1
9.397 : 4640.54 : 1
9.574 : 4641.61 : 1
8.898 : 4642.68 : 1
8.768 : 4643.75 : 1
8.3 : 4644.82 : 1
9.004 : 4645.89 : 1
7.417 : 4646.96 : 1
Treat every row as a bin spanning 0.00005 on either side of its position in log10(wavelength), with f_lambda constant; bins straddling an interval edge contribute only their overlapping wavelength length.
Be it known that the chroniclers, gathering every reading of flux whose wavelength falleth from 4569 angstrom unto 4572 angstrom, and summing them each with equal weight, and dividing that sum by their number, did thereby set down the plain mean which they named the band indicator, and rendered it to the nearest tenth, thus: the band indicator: 8.5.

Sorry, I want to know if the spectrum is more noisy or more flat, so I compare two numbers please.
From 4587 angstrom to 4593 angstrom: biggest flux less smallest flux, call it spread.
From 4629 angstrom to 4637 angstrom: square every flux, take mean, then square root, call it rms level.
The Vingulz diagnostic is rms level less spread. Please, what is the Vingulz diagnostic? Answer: 5.5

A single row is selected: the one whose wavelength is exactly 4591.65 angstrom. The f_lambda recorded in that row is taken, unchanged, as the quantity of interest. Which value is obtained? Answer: 9.351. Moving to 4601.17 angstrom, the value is 8.449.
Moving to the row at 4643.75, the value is 8.768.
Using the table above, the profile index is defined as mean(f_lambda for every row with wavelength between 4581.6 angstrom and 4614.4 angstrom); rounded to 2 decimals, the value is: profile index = 8.77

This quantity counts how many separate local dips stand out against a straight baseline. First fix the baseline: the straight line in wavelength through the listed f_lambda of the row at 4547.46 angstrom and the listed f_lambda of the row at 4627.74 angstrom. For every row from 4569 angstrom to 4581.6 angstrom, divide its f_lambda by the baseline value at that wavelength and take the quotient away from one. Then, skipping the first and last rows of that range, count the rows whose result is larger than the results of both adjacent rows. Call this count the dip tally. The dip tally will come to 3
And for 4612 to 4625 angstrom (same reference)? 4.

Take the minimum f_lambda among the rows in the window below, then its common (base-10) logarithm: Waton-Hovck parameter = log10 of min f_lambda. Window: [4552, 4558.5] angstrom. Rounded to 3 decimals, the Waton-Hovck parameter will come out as 0.873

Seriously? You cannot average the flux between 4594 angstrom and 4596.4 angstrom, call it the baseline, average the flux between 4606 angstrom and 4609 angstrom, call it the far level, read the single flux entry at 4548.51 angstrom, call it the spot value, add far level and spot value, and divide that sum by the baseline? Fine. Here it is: 2.21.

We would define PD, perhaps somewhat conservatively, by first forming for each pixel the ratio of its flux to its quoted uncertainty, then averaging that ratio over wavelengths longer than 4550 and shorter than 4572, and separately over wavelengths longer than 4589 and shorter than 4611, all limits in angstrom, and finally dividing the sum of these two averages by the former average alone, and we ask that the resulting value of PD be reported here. 2.01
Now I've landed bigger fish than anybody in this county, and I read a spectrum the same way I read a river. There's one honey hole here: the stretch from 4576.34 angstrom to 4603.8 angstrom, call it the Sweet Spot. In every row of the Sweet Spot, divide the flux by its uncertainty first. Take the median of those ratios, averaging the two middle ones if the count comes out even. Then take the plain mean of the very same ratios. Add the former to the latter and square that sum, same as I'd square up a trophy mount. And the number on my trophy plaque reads 237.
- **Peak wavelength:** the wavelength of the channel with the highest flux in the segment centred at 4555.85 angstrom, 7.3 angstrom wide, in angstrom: 4557.94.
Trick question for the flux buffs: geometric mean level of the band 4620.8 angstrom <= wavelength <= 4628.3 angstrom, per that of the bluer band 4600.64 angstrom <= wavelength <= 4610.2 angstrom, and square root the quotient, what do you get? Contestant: 1.02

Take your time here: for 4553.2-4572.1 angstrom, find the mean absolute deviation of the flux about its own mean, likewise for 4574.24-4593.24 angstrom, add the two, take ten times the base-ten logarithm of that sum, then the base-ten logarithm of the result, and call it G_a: 0.40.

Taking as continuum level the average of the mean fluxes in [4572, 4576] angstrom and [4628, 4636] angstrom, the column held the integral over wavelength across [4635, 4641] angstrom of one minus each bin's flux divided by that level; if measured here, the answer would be -0.2 angstrom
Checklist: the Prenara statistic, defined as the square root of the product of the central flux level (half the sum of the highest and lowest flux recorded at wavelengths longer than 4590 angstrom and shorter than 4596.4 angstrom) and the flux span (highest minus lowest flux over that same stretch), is 6.2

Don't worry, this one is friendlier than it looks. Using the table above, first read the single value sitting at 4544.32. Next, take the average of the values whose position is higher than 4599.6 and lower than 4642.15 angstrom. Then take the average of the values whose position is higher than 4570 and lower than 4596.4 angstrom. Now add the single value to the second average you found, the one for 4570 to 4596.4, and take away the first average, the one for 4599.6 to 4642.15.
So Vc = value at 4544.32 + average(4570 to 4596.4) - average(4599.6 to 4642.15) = 6.4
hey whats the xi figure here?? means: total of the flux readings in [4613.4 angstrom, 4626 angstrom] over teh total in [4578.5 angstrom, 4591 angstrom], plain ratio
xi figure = 1.11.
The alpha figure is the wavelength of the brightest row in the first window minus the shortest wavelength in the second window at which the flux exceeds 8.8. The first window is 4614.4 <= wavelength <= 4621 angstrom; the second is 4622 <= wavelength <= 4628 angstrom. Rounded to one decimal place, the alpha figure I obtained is -3.2 angstrom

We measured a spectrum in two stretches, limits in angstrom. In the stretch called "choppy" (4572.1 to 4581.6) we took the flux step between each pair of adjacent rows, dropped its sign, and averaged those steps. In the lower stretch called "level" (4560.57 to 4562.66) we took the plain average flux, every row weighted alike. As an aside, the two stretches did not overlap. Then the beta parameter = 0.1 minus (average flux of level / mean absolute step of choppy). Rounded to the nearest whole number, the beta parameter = -10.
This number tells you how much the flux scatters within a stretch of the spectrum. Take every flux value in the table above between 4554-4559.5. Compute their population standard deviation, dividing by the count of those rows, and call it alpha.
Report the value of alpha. 1.5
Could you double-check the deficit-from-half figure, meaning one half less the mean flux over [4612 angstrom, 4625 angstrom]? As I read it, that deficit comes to -8.6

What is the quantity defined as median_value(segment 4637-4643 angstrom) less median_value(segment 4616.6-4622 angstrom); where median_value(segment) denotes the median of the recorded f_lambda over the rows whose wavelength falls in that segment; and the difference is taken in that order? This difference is 0.1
